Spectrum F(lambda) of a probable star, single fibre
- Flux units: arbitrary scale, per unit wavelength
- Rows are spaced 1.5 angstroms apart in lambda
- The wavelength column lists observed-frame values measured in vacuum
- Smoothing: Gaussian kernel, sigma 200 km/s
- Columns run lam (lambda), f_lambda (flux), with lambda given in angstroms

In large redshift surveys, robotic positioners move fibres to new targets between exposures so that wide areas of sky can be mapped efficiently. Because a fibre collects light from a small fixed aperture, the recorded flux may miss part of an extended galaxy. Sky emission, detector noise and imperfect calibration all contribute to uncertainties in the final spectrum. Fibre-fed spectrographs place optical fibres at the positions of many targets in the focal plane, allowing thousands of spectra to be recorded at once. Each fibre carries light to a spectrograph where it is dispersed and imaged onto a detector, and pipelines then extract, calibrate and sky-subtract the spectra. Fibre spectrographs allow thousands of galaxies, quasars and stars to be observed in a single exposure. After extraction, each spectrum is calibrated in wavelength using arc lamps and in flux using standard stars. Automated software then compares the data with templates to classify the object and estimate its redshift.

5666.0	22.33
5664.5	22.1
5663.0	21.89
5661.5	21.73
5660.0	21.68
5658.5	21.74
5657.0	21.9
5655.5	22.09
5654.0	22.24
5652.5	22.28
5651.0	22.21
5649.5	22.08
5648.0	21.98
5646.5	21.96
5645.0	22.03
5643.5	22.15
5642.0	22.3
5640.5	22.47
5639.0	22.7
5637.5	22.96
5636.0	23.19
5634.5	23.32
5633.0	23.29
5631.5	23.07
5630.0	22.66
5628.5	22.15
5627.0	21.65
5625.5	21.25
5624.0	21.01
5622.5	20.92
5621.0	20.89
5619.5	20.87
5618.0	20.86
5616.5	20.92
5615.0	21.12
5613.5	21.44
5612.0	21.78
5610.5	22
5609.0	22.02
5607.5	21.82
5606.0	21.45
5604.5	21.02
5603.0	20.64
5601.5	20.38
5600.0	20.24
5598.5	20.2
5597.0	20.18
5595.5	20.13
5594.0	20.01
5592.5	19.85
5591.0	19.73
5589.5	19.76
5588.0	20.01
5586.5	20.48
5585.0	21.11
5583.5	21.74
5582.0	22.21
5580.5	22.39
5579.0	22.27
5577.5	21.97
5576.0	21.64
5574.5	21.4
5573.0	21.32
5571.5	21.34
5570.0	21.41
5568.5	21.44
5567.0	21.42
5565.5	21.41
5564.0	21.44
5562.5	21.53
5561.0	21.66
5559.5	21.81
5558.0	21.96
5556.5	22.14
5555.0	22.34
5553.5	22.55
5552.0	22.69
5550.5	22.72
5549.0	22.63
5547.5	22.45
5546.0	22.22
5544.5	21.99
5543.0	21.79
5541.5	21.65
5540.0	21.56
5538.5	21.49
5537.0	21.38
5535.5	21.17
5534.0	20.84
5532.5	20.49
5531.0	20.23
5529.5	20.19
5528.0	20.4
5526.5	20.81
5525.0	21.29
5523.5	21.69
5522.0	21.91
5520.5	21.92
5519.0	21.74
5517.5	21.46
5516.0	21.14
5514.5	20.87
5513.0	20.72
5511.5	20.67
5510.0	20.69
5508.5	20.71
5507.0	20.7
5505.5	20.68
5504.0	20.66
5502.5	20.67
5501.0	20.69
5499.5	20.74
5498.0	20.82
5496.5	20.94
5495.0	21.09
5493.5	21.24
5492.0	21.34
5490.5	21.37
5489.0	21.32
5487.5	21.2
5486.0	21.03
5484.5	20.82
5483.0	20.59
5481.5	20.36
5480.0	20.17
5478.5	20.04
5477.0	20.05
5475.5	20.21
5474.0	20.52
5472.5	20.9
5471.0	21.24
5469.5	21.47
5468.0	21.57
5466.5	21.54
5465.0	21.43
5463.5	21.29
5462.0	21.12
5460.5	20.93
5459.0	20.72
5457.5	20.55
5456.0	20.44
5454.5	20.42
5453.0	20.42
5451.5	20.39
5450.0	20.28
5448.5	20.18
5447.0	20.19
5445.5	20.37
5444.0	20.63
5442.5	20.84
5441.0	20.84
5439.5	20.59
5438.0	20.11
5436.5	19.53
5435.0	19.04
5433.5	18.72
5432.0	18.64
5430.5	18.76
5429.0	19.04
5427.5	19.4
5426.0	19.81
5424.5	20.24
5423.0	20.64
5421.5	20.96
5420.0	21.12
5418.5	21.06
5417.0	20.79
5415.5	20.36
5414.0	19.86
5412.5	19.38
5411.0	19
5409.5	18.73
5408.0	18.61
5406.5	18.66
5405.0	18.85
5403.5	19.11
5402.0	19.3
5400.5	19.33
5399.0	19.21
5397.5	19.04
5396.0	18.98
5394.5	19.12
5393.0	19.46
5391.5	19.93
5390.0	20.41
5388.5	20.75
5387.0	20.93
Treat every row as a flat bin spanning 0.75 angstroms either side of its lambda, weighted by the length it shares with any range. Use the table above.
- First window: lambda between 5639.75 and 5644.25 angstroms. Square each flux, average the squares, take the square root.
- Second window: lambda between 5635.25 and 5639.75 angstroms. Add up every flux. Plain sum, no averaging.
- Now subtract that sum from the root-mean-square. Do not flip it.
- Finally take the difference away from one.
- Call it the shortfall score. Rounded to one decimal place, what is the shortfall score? 47.5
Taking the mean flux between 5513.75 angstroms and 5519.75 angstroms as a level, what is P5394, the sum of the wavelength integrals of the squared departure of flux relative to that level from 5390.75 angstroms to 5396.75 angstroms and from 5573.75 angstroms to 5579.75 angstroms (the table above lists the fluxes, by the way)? 25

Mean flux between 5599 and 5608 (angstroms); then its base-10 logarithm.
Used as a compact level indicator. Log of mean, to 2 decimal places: 1.32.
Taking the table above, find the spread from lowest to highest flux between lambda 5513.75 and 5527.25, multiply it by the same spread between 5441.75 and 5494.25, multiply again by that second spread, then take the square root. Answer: 1.6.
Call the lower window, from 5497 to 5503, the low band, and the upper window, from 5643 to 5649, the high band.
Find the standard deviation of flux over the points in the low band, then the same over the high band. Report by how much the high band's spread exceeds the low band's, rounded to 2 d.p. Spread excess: 0.02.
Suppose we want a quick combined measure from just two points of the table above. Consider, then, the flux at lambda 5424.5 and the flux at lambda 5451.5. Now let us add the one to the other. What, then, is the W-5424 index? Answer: 40.6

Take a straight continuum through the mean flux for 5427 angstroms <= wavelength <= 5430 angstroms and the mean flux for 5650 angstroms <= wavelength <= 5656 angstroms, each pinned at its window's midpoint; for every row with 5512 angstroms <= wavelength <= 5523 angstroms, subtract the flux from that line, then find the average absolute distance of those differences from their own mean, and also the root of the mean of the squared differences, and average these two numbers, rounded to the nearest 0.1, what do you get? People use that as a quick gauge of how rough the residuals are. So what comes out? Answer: 0.7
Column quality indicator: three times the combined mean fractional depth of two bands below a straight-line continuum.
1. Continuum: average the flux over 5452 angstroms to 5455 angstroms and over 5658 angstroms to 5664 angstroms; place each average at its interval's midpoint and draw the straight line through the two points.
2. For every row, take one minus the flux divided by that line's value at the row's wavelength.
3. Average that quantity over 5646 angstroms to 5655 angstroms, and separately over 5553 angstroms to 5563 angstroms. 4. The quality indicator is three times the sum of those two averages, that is -0.19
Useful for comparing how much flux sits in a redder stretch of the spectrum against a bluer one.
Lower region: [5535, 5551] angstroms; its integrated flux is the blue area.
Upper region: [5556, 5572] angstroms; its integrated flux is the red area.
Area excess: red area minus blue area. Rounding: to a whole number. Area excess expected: -5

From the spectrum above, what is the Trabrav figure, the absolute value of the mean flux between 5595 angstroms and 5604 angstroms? 20.3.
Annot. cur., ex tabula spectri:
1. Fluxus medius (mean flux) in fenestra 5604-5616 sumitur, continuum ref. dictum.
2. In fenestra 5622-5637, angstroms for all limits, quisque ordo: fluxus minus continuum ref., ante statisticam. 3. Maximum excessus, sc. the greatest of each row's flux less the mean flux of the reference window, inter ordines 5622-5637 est 1.7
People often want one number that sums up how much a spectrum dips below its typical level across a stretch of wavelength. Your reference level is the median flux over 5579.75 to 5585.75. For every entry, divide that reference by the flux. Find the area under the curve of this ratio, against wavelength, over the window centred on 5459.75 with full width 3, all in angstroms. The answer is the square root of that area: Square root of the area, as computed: 1.78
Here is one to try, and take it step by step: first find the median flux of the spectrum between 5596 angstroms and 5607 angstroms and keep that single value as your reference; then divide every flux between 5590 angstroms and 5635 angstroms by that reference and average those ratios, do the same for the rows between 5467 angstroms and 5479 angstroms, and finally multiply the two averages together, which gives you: 1.061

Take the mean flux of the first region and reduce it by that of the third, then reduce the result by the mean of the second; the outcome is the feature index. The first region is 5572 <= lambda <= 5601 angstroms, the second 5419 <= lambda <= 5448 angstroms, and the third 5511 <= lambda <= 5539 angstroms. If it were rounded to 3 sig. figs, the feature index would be -20.2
